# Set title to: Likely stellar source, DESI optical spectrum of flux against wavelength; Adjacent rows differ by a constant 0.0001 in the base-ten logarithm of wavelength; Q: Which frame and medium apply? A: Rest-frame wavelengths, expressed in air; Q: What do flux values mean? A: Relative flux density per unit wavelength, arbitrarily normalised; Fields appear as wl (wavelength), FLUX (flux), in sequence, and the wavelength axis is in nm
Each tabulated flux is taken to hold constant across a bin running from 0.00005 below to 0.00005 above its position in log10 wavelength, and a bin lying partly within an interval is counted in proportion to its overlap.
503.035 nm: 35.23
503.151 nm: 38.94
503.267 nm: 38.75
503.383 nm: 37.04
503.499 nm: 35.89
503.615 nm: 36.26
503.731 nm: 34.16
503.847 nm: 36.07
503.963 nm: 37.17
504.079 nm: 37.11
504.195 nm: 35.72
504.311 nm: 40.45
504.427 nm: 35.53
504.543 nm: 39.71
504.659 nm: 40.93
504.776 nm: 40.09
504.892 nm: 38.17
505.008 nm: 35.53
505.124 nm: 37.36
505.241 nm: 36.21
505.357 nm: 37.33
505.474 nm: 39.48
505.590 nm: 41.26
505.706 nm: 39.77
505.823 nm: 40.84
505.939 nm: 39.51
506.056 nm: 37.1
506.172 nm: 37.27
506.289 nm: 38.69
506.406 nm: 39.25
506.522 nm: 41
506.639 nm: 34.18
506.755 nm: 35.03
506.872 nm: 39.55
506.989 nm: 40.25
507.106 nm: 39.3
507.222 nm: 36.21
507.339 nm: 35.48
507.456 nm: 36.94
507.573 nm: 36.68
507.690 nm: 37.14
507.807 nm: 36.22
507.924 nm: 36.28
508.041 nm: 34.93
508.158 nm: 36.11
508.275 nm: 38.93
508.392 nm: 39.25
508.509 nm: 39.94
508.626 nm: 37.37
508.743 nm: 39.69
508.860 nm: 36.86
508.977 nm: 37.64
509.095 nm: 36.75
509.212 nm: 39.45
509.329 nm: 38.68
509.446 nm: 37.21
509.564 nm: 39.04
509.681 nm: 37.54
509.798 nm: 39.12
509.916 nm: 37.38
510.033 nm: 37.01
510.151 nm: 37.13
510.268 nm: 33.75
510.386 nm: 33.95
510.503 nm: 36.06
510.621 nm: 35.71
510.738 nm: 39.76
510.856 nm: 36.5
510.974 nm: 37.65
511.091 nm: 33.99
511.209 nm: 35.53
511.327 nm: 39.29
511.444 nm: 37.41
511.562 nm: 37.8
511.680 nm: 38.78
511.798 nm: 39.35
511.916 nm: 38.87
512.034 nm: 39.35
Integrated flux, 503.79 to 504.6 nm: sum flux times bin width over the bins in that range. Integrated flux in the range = 30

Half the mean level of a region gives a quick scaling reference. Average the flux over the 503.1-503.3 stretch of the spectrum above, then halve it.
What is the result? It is 19.4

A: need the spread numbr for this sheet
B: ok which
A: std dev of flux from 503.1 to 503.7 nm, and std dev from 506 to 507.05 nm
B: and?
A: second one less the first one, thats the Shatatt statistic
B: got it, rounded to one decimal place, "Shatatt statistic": 0.9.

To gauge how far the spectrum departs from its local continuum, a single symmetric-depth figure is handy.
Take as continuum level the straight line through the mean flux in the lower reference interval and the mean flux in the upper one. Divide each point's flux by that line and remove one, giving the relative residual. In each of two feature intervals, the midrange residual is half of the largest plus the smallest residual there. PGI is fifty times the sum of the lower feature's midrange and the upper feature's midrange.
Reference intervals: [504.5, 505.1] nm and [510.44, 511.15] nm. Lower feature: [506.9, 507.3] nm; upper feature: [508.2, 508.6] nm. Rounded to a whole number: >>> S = 3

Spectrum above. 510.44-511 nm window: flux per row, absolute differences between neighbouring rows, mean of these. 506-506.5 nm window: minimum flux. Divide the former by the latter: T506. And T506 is 0.059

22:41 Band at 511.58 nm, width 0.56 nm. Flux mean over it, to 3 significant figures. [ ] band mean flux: 38.5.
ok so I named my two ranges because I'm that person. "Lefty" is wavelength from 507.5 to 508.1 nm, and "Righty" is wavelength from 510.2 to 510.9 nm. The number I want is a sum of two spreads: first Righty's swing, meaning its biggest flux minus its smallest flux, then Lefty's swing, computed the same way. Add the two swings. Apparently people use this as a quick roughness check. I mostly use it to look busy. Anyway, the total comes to 8.2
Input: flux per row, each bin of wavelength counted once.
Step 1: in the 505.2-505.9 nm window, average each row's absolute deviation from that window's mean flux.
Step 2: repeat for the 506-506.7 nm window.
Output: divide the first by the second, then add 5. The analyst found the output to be 5.9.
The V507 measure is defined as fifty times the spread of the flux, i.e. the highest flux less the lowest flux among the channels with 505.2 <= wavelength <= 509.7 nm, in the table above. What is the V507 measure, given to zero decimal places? 354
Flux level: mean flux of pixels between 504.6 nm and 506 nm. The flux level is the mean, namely 38.9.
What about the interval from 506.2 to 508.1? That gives 37.3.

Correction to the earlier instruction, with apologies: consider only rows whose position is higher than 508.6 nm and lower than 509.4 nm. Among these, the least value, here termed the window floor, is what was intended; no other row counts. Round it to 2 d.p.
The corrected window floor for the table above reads 36.75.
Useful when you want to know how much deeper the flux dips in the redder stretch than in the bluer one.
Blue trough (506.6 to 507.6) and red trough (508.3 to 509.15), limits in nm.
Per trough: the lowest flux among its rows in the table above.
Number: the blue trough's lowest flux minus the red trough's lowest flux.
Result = -2.6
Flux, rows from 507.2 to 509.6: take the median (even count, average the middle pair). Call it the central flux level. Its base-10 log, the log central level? 1.57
